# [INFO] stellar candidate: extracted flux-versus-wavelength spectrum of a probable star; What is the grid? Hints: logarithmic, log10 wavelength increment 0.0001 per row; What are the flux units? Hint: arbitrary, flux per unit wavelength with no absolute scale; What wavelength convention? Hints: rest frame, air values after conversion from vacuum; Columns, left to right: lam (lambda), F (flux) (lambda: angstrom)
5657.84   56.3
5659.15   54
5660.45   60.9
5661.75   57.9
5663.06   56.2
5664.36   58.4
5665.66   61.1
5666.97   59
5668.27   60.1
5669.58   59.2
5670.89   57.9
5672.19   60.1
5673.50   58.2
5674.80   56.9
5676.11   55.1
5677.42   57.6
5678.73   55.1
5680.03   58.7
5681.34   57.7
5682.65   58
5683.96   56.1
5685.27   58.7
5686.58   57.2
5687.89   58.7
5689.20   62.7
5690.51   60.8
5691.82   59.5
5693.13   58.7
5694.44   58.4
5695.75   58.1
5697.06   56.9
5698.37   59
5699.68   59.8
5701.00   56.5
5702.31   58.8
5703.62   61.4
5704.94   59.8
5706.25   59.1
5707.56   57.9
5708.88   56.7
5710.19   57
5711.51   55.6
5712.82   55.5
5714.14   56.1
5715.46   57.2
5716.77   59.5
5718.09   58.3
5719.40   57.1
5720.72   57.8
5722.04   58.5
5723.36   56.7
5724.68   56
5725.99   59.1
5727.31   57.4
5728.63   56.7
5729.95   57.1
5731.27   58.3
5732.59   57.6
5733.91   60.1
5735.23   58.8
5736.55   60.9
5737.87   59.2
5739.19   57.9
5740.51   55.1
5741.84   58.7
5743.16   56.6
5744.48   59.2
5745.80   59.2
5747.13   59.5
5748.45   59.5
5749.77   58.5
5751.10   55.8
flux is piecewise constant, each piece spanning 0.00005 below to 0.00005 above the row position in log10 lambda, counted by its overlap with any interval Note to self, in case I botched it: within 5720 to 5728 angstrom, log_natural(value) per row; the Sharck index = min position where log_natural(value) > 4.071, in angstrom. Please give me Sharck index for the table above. 5725.99 angstrom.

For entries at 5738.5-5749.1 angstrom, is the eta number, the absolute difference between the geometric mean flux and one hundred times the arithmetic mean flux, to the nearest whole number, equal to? 5763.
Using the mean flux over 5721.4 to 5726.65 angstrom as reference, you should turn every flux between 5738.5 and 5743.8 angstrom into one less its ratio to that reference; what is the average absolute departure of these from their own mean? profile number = 0.021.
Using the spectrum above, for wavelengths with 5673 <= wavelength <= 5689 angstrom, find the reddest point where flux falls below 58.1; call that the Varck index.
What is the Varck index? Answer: 5686.58 angstrom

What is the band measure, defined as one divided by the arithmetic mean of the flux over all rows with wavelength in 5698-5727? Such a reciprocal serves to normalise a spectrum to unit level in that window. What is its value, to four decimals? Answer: 0.0173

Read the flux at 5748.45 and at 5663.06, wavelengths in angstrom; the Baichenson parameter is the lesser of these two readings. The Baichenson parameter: 56.2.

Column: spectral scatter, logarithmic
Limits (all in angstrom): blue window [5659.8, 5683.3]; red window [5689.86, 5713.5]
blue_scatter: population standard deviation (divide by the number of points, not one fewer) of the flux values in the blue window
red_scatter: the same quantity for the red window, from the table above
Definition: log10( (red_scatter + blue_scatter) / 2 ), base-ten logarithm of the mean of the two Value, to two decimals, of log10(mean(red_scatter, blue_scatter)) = 0.22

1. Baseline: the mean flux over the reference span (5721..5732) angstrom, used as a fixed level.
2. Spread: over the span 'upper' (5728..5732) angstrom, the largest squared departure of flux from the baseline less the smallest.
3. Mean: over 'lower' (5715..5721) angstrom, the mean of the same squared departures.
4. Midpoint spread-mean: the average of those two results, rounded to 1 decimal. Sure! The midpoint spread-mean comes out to 0.8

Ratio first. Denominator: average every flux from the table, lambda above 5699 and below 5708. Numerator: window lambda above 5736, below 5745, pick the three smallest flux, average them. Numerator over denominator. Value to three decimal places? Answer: 0.957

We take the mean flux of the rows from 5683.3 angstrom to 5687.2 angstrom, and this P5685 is 57.3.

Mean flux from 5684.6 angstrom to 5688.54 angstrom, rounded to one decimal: 58.2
